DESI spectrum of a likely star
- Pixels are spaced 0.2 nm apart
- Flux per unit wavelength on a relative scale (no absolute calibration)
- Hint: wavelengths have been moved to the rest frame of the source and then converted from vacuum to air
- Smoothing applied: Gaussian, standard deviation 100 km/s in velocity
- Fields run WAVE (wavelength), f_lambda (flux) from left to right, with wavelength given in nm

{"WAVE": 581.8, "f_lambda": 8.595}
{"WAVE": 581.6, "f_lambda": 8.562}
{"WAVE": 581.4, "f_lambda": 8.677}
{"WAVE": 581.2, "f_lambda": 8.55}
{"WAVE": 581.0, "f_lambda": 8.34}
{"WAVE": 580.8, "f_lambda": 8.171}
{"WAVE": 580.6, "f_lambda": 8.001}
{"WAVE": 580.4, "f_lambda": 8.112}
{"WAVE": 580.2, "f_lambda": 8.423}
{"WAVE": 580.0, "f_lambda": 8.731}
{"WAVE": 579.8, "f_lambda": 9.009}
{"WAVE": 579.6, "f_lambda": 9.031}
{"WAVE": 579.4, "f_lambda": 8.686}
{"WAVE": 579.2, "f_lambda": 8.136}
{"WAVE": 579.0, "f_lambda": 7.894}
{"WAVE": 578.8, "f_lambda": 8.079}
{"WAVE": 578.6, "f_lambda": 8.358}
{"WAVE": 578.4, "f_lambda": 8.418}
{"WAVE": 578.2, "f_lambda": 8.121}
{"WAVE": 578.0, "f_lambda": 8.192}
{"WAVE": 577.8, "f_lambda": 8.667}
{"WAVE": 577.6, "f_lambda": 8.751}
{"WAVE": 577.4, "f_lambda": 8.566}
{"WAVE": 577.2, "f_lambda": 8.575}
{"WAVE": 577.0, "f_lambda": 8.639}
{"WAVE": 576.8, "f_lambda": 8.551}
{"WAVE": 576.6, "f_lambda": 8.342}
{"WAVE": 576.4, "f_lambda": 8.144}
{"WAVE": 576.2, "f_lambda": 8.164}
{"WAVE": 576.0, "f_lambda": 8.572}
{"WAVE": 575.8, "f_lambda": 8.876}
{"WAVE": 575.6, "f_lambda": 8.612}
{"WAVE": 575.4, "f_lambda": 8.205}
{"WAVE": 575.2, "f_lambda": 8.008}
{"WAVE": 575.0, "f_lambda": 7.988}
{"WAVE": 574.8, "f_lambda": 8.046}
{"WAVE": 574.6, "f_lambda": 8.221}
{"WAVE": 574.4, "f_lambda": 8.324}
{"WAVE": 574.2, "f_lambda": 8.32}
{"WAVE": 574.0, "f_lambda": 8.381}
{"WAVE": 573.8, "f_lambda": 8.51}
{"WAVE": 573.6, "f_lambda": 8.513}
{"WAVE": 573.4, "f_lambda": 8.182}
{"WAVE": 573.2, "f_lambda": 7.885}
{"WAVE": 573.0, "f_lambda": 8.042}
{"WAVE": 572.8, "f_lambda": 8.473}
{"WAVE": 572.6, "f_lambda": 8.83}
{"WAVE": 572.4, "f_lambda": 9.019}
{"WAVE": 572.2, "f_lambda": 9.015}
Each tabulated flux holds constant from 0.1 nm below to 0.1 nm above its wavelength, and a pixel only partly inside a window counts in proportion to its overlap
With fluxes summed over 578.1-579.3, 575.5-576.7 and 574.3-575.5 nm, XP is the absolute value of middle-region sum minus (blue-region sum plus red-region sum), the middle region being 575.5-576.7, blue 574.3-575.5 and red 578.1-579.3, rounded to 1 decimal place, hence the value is 47.1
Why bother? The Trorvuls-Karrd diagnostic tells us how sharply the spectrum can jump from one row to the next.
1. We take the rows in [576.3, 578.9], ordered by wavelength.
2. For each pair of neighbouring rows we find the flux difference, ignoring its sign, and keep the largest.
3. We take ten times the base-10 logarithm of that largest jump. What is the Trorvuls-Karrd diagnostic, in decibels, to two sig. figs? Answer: -3.2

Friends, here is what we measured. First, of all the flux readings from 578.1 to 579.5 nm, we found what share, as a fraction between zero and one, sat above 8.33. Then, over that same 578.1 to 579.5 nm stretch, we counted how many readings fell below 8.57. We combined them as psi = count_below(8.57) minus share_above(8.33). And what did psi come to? 5.6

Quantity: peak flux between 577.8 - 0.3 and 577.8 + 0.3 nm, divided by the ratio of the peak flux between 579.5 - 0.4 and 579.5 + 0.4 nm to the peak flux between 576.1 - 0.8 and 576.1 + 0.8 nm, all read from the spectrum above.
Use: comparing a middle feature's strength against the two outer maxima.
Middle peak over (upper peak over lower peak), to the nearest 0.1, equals 8.6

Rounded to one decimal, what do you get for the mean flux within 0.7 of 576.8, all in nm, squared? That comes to 71.0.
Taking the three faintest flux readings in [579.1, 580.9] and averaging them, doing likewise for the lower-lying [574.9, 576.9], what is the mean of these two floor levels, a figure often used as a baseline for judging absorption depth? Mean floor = 8.06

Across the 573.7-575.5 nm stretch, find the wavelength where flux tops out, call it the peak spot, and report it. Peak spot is 573.8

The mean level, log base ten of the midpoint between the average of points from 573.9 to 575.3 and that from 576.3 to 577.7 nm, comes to 0.922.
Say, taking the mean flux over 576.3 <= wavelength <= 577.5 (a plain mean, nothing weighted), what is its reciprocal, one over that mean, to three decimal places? 0.118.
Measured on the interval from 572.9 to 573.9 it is 0.122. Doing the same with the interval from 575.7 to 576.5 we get 0.118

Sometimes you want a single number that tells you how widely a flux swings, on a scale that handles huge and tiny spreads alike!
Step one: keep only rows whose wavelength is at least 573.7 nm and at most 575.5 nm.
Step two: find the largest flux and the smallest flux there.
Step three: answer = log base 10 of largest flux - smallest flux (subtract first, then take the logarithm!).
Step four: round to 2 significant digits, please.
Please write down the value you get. -0.28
